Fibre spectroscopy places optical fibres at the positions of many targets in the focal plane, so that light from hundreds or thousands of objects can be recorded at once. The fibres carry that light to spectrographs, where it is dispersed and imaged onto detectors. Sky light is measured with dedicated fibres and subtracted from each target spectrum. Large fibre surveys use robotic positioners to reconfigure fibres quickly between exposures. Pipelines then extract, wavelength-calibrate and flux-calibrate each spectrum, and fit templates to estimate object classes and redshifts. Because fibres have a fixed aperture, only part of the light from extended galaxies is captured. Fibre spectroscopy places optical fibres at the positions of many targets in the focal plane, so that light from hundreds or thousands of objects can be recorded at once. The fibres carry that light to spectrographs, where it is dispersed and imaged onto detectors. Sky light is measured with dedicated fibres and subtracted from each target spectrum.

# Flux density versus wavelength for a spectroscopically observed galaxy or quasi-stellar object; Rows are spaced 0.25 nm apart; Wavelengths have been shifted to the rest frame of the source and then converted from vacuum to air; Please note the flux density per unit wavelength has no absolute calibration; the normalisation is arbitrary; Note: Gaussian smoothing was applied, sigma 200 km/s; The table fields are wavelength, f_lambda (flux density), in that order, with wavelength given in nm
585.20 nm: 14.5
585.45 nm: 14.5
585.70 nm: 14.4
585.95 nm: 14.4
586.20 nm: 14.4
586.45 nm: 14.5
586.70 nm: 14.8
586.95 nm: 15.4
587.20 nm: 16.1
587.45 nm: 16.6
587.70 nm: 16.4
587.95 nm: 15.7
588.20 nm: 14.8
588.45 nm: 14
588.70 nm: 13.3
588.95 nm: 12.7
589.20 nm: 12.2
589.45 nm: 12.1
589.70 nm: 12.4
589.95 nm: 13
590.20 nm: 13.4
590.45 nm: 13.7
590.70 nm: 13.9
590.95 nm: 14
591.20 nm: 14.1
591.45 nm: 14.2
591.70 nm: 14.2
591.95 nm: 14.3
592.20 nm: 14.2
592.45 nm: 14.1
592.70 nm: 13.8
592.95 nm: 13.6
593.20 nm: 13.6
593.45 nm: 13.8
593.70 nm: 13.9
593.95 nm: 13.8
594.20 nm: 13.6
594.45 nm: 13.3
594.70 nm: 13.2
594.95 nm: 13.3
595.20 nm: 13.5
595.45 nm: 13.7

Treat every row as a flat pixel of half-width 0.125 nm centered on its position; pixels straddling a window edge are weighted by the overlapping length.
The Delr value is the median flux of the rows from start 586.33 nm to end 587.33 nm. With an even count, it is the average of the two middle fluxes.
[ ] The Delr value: 15.1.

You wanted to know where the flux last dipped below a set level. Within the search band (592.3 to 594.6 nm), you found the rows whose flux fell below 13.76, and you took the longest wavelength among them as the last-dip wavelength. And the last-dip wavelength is 594.45 nm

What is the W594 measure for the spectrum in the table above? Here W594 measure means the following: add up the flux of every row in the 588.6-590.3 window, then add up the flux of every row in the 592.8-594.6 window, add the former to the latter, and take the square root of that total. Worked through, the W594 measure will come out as 13.6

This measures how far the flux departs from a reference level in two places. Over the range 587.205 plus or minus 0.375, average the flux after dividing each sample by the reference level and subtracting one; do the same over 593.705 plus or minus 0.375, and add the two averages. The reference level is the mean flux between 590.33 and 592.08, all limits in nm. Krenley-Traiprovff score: 0.12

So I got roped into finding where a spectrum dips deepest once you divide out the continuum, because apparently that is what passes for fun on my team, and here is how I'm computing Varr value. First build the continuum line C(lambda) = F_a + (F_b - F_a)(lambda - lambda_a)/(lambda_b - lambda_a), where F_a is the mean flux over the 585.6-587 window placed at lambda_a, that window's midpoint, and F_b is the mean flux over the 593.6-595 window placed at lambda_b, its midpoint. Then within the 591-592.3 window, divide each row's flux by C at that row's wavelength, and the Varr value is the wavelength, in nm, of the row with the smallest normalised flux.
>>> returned 591.20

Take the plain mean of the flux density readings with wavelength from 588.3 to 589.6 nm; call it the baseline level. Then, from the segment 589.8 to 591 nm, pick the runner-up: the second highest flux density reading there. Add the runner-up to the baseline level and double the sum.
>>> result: 54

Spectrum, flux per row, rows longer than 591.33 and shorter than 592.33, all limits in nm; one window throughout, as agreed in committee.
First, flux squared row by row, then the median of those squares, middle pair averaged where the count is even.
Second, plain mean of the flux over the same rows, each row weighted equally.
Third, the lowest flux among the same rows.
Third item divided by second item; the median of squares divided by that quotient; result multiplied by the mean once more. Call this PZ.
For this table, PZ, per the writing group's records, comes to 2873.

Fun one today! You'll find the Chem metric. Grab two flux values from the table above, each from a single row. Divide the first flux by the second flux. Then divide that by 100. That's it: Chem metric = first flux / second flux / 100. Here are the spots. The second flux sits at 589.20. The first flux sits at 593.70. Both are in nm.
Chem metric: 0.0114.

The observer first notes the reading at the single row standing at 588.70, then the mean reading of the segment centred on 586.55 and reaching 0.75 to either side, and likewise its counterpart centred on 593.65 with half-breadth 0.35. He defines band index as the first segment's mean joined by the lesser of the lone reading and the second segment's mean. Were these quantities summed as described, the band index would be 28.2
